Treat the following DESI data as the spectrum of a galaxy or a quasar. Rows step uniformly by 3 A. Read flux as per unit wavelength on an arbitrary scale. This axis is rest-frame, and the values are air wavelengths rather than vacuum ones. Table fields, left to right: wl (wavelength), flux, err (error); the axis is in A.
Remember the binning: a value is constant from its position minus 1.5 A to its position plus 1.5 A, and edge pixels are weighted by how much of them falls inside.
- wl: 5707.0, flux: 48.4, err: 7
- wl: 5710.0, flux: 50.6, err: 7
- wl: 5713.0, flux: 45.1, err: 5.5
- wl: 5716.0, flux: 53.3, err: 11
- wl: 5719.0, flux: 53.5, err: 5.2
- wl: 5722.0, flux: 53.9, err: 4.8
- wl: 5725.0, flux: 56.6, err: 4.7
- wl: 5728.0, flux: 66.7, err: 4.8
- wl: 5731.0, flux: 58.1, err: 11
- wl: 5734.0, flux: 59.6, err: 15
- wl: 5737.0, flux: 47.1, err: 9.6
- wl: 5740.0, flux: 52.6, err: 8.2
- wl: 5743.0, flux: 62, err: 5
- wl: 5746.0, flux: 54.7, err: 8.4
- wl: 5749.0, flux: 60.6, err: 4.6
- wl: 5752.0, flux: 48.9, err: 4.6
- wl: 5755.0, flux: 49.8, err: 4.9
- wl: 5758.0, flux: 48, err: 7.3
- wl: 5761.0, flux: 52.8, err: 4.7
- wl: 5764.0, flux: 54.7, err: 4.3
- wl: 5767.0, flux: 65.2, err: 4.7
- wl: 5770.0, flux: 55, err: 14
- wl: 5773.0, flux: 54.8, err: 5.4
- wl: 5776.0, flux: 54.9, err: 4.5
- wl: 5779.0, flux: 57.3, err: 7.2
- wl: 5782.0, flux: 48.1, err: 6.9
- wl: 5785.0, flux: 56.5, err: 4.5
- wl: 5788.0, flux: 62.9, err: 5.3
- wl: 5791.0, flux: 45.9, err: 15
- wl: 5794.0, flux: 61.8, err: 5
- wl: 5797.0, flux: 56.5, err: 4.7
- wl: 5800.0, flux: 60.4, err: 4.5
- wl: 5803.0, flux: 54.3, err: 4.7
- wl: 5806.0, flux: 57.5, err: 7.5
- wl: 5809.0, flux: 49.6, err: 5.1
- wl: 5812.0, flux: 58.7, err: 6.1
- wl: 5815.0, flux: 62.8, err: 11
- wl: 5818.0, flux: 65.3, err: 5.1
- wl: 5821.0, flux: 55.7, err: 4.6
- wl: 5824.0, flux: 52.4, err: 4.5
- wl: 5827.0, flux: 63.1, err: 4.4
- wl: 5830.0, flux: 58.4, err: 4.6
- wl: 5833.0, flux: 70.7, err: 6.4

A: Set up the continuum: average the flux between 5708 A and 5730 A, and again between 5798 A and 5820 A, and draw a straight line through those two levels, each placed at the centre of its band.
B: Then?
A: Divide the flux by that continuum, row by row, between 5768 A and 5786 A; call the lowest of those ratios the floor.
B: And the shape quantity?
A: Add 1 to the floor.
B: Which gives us 1.84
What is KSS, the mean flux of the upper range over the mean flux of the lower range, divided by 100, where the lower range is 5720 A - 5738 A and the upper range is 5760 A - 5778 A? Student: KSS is 0.0099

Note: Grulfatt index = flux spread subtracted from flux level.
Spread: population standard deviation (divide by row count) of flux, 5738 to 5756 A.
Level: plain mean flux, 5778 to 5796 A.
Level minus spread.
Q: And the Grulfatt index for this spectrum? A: 50.4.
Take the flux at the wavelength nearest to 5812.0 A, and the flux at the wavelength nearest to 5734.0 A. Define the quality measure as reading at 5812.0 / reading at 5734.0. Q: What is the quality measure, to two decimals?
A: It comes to 0.98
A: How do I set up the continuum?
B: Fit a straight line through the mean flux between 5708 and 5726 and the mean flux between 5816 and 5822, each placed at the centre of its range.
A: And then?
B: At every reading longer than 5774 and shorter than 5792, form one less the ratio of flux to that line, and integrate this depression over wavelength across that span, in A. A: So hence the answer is 1.0 A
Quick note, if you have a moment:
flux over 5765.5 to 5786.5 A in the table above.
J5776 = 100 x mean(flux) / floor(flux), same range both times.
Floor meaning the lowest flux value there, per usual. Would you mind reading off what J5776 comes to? 116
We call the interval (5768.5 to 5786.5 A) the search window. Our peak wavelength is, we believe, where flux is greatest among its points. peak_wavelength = 5779.0 A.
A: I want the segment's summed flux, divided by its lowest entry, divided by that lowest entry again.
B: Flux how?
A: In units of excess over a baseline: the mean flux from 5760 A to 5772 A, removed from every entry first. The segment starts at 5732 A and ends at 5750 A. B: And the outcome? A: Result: -0.1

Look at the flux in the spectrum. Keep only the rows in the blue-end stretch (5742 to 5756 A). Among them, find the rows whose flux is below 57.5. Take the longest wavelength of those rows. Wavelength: 5755.0 A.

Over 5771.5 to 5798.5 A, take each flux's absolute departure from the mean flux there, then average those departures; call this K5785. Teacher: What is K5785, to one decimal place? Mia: 4.0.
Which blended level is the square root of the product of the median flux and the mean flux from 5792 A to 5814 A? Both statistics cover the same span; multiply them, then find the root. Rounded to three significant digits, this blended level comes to 57.2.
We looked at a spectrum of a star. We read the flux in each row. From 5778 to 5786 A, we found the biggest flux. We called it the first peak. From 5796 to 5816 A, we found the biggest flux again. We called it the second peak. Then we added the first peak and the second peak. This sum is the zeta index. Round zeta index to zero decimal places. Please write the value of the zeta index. 120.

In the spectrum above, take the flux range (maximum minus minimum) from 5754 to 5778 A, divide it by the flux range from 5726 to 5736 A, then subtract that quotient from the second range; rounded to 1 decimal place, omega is 6.6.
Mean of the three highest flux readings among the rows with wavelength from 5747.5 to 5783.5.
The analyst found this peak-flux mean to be 61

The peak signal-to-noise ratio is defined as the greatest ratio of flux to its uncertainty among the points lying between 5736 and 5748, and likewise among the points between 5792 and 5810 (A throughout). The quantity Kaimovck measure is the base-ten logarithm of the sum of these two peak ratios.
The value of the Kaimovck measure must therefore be 1.41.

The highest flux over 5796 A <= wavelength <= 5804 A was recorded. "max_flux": 60.4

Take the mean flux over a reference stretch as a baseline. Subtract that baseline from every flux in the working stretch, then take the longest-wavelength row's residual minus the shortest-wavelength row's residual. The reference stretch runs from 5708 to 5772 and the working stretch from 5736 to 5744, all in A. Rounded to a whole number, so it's 15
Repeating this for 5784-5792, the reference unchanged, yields -11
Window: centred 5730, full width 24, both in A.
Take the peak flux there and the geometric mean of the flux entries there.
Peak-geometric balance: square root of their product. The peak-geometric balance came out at 61.0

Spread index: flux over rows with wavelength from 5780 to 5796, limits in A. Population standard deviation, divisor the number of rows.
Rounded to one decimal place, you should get 6.9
